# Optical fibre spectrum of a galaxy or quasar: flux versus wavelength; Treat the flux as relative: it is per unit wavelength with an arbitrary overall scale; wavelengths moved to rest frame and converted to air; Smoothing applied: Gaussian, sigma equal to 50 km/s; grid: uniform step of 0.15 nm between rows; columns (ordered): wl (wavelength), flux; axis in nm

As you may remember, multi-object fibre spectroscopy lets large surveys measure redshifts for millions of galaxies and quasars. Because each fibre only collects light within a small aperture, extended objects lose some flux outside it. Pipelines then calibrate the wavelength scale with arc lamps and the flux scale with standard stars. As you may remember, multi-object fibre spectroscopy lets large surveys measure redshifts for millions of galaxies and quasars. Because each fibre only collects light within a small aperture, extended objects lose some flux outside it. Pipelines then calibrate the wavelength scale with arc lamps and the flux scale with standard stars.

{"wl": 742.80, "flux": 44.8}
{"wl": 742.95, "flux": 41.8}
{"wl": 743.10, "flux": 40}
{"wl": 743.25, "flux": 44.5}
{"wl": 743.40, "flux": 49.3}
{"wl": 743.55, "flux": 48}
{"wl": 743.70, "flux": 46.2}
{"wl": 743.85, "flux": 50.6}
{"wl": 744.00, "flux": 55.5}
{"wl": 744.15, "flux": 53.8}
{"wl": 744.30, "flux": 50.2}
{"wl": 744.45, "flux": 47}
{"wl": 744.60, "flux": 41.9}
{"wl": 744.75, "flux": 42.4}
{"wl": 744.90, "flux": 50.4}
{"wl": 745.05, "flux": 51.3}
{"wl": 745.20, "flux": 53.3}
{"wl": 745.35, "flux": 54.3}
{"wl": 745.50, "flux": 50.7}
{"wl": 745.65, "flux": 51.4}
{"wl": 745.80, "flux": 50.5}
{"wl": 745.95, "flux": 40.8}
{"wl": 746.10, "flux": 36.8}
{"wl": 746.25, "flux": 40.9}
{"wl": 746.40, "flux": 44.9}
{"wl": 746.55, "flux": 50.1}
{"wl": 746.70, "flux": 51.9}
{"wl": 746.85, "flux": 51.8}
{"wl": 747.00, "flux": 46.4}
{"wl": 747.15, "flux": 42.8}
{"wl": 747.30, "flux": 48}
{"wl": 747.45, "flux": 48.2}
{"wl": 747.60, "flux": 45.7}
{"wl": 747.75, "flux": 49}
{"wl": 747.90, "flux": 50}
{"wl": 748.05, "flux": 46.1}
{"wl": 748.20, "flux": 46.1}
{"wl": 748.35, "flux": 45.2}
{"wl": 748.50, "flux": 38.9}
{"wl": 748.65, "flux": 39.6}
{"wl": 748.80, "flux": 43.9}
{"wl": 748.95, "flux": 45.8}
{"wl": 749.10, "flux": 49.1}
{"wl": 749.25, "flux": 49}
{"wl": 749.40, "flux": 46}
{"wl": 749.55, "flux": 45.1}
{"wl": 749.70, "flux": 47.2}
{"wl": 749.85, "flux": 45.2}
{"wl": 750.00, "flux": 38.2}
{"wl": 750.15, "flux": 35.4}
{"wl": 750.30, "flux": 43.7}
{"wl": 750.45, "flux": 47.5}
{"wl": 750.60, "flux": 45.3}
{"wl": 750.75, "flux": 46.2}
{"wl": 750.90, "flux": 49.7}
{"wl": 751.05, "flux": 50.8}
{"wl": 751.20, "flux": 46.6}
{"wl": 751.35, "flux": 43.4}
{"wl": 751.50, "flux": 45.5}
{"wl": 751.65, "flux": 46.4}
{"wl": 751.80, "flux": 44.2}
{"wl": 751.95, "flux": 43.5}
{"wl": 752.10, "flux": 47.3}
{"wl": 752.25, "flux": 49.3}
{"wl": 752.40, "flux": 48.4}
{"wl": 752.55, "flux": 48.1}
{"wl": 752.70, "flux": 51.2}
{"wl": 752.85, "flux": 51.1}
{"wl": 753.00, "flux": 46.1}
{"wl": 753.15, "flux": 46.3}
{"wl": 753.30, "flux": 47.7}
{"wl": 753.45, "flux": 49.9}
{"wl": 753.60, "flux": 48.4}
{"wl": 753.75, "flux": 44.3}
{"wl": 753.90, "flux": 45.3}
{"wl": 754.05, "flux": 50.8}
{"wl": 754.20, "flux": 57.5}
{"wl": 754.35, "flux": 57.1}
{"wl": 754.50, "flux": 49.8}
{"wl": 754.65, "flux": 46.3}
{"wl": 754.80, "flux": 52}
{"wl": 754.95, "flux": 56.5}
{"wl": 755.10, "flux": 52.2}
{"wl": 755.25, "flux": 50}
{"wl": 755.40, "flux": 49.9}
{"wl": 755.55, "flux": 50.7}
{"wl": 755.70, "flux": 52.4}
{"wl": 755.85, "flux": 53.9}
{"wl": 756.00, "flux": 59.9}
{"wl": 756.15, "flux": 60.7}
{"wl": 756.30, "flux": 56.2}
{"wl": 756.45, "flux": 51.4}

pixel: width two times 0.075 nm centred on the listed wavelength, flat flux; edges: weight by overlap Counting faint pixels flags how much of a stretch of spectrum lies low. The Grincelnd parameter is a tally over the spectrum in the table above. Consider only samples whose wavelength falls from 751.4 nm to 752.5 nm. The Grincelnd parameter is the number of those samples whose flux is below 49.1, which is 6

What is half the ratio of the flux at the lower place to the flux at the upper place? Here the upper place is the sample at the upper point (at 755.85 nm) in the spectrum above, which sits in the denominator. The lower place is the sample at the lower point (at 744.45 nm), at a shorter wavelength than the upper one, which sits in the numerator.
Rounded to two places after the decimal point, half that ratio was 0.44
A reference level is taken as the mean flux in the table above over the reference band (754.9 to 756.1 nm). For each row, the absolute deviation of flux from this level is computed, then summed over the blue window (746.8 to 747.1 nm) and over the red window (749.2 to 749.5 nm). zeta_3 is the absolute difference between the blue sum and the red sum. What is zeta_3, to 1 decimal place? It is 3.2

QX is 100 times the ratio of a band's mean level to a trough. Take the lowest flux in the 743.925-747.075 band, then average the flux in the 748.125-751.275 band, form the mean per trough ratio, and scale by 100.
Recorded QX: 122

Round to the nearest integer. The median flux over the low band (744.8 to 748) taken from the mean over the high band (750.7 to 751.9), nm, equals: -3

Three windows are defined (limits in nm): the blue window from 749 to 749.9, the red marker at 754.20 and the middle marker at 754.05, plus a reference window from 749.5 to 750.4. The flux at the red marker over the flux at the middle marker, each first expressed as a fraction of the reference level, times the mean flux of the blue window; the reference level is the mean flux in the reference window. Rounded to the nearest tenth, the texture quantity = 53.1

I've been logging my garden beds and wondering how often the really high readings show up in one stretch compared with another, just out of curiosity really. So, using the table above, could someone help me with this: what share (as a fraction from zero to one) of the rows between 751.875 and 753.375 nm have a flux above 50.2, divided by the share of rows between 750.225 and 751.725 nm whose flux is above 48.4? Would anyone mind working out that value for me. 1.0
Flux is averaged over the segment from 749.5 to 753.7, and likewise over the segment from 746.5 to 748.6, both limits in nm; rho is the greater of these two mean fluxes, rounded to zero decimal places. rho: 47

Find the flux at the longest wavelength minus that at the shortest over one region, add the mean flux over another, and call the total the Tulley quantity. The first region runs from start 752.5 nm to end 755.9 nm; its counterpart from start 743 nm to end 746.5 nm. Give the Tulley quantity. 53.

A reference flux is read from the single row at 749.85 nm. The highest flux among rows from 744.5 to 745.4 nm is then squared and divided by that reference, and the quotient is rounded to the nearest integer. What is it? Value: 65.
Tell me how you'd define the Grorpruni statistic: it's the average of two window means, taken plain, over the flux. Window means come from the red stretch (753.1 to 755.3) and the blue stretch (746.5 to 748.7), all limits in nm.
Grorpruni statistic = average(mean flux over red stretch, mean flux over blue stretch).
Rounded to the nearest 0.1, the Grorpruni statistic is 48.5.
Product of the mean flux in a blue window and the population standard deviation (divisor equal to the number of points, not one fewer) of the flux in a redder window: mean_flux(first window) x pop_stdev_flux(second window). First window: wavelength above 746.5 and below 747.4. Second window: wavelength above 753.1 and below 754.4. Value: 218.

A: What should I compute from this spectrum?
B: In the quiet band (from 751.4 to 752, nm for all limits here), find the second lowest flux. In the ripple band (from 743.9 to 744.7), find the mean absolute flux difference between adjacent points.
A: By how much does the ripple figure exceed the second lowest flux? -40.8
